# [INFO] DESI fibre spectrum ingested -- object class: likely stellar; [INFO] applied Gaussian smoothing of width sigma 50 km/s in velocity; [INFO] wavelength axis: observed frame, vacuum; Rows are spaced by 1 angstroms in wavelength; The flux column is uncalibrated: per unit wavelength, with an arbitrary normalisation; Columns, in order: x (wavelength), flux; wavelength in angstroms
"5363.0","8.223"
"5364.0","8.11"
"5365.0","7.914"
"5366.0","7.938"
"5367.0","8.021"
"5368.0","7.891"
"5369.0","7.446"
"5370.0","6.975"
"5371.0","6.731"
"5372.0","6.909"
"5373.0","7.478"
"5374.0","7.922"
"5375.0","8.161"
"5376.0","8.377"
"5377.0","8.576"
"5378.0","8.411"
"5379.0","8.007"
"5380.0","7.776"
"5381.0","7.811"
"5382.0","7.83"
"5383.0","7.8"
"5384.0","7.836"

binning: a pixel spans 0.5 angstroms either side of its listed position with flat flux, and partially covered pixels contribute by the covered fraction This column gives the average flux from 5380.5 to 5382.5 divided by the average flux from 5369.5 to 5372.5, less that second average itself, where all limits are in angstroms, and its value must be -5.7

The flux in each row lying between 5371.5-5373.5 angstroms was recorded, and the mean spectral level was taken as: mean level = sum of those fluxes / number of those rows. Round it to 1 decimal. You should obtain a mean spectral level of 7.2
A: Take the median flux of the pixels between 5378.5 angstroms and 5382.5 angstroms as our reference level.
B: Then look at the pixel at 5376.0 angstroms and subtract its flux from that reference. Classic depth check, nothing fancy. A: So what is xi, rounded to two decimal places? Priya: -0.56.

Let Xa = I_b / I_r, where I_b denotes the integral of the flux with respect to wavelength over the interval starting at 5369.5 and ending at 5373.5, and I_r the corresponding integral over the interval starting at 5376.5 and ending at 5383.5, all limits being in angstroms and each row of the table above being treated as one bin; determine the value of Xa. 0.50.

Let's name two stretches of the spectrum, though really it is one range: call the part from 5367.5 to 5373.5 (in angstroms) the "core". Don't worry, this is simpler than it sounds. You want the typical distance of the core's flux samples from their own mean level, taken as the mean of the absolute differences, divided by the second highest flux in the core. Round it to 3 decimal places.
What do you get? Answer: 0.049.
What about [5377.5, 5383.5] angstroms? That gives 0.022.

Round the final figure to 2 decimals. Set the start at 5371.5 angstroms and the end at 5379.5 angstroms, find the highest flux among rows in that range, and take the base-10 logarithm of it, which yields 0.93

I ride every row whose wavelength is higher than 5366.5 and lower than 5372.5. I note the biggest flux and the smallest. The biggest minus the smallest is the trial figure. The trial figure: 1.3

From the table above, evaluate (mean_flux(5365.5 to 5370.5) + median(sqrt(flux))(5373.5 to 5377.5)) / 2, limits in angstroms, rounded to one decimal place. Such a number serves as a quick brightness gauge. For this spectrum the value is 5.3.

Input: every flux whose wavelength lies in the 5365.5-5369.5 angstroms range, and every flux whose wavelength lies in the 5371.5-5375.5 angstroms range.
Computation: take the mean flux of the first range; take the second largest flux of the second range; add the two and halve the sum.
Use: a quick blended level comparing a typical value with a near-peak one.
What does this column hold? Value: 7.87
